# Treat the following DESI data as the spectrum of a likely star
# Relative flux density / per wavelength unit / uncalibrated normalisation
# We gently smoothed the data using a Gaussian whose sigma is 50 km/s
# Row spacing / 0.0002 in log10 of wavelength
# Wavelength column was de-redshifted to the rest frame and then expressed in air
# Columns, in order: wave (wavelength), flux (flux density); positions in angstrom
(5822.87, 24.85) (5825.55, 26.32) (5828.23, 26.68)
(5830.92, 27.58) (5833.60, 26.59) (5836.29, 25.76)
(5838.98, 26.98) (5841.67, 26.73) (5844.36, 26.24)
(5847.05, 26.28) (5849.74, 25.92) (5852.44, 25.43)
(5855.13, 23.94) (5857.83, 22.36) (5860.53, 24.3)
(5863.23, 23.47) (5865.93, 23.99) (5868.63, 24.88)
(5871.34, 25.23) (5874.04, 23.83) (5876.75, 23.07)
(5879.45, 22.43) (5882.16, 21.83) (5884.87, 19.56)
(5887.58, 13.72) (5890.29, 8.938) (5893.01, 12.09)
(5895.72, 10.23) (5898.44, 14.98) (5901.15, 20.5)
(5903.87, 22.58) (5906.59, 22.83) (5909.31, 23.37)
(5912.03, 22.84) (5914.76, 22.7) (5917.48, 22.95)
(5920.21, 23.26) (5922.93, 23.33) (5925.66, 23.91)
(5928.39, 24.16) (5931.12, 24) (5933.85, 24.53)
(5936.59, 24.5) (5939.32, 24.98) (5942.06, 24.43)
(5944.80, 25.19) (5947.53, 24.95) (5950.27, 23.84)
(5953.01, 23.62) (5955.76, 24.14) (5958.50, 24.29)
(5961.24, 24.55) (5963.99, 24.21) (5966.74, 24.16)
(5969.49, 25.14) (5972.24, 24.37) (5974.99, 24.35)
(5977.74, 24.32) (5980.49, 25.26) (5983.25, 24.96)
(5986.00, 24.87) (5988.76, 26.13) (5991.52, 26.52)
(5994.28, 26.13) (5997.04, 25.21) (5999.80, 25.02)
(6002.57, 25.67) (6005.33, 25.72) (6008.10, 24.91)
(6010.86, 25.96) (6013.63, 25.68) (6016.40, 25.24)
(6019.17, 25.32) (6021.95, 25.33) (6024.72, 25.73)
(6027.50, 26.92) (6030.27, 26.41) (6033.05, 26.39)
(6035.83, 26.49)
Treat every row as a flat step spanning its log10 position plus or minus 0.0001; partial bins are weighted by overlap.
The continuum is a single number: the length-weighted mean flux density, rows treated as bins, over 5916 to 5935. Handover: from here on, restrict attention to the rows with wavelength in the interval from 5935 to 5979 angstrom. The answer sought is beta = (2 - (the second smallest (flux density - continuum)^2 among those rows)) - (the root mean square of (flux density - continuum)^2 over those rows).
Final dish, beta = 1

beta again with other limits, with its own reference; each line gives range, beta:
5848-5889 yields -24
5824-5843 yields -14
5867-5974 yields -52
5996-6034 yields -4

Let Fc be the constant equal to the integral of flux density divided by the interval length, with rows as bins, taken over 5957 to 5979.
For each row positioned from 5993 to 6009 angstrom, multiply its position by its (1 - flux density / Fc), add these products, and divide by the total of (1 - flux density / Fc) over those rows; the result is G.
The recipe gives 6000.3 angstrom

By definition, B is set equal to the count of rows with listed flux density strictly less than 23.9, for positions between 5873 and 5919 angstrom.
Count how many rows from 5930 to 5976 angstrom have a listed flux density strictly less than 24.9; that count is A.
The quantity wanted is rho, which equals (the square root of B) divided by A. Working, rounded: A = 13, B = 17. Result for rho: 0.32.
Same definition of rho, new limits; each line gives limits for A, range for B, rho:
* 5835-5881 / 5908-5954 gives 0.31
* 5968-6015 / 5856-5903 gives 0.90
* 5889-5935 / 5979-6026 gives 0.00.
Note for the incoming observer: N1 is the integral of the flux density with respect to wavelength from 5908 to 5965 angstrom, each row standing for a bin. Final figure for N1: 1367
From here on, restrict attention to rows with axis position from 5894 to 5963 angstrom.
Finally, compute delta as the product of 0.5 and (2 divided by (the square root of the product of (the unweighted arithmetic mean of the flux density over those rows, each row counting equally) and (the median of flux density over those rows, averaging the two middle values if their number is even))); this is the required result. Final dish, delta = 0.043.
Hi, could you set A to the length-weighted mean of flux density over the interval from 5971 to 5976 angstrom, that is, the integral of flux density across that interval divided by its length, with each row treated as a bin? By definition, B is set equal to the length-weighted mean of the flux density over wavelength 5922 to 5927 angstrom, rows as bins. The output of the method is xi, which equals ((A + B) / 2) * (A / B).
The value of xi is 24.7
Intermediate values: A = 24.4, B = 23.6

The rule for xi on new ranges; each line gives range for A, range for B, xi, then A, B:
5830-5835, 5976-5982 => 28.3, 27.0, 24.8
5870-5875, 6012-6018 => 24.2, 24.6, 25.5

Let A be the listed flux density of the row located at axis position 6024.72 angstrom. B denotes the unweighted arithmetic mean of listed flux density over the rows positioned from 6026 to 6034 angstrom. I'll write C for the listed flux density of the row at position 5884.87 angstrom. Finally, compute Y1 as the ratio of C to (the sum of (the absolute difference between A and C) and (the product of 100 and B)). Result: 0.0073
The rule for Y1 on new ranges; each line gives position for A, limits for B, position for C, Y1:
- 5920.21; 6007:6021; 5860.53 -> 0.0096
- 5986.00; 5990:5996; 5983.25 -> 0.0095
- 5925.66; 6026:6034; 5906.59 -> 0.0086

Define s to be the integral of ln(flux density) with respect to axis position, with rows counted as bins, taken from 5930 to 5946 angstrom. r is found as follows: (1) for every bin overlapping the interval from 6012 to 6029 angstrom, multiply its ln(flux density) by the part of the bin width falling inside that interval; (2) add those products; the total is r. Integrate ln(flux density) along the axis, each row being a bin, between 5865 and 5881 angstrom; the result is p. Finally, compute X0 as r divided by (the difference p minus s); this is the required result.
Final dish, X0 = -118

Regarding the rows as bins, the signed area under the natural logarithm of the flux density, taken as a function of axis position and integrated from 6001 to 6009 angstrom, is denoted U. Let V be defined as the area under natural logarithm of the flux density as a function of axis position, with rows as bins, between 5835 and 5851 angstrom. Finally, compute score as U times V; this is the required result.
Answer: 1354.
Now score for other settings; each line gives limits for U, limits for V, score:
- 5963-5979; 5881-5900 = 2552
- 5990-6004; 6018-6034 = 2369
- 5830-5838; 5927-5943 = 1342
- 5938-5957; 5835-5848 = 2584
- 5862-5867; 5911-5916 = 247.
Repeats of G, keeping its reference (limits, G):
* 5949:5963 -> 5952.4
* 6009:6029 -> 6020.1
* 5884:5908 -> 5893.3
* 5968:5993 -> 5986.1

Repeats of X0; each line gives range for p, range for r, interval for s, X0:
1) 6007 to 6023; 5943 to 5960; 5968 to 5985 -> -19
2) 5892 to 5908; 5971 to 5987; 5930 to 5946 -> -8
